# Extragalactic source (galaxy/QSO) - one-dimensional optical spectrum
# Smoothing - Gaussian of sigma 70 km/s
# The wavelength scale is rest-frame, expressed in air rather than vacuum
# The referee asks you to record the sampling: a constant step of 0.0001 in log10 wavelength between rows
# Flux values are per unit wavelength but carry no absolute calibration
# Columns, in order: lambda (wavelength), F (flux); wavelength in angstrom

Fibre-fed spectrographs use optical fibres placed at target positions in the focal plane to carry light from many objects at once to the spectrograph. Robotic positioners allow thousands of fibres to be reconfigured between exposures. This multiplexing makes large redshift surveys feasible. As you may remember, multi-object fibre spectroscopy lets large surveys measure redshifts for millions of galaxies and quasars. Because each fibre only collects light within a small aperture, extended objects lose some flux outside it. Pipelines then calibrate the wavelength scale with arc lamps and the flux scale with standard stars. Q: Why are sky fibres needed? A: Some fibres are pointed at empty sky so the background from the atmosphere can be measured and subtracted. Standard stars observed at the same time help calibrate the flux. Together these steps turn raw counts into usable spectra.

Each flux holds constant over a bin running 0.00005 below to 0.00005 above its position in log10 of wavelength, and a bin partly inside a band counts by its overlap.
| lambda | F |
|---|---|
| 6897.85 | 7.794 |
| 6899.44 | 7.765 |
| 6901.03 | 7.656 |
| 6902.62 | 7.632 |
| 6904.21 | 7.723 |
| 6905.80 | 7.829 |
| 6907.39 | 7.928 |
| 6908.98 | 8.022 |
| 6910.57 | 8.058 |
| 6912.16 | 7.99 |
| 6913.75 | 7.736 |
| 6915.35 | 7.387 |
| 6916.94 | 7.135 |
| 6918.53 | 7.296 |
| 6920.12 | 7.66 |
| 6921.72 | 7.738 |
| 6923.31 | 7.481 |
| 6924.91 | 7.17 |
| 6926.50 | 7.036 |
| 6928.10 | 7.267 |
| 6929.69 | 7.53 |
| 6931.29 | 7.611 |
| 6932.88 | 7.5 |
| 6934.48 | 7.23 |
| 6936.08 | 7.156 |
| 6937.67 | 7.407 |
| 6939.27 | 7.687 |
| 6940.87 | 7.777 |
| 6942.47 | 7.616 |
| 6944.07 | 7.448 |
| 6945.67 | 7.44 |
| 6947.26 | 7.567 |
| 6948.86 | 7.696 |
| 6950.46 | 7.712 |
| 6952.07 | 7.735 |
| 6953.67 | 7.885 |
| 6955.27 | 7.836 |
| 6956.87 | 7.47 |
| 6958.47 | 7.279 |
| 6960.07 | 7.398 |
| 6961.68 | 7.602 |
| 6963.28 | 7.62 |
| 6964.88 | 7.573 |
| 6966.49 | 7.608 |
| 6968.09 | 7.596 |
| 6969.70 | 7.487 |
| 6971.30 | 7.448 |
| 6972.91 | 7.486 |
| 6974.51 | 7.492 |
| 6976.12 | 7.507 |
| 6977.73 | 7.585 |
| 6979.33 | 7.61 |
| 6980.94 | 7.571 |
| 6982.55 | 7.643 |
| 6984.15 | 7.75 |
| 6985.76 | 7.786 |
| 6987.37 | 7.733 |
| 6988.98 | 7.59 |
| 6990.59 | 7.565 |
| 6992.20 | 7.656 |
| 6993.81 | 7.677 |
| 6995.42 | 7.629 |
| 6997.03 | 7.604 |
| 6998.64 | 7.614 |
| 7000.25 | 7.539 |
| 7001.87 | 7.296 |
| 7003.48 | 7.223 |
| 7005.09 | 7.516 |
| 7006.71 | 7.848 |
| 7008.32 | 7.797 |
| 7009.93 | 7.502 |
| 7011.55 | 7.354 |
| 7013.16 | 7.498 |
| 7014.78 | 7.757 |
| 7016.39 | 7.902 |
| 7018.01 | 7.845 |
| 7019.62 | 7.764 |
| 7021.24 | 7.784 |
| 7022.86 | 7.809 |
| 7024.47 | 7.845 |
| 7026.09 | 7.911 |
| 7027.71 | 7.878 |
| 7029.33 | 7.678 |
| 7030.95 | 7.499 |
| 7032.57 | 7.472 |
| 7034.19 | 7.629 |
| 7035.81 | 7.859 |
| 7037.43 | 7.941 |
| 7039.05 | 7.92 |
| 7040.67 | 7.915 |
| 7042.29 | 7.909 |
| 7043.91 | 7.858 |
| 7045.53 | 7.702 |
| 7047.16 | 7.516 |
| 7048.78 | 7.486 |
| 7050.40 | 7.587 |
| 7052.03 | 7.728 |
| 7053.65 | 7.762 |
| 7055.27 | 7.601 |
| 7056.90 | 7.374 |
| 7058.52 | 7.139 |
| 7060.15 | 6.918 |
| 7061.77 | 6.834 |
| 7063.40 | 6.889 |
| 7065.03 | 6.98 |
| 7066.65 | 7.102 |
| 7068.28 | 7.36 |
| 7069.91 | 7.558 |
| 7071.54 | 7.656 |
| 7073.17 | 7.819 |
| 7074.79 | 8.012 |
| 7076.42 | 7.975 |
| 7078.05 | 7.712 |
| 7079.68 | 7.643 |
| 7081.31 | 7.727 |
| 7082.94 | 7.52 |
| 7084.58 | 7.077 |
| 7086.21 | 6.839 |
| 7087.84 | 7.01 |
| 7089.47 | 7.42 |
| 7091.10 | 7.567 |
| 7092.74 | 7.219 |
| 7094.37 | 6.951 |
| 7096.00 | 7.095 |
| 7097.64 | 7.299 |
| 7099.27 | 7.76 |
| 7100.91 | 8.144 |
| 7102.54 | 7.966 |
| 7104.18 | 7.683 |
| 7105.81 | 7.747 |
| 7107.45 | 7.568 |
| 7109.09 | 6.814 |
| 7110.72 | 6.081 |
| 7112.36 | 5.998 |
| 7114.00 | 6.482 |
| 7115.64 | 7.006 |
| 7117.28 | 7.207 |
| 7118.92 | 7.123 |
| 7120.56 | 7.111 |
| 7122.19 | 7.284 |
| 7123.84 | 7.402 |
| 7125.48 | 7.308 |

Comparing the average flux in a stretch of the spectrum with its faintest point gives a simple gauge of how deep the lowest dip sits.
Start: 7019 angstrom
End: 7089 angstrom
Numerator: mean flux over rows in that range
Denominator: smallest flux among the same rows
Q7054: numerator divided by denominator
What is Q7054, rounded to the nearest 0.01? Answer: 1.11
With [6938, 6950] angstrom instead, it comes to 1.02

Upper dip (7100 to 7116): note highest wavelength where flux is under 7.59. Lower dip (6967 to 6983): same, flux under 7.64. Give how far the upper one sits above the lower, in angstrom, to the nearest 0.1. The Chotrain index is 134.7 angstrom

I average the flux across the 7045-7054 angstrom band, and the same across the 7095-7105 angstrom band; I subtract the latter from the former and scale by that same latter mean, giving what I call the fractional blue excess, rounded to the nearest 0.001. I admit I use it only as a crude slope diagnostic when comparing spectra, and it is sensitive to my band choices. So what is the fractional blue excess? -0.004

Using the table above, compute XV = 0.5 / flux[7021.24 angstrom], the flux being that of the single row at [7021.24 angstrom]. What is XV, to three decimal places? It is 0.064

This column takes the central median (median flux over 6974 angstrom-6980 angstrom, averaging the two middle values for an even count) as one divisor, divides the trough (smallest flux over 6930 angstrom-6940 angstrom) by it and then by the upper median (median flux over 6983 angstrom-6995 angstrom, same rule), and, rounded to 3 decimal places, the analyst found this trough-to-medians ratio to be 0.124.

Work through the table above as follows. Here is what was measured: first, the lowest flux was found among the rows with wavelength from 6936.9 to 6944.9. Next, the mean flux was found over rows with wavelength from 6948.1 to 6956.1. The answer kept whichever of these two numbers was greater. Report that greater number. 7.77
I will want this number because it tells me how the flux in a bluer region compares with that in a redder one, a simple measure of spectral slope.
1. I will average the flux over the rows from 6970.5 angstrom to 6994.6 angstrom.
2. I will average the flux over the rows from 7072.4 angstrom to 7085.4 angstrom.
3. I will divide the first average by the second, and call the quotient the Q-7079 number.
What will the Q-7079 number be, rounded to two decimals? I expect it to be 0.99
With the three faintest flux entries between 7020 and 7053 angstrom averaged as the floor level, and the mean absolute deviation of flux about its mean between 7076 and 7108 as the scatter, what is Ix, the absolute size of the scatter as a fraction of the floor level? 0.041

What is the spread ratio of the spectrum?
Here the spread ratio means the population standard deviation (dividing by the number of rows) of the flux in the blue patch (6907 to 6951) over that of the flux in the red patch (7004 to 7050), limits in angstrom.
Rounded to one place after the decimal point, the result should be 1.6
